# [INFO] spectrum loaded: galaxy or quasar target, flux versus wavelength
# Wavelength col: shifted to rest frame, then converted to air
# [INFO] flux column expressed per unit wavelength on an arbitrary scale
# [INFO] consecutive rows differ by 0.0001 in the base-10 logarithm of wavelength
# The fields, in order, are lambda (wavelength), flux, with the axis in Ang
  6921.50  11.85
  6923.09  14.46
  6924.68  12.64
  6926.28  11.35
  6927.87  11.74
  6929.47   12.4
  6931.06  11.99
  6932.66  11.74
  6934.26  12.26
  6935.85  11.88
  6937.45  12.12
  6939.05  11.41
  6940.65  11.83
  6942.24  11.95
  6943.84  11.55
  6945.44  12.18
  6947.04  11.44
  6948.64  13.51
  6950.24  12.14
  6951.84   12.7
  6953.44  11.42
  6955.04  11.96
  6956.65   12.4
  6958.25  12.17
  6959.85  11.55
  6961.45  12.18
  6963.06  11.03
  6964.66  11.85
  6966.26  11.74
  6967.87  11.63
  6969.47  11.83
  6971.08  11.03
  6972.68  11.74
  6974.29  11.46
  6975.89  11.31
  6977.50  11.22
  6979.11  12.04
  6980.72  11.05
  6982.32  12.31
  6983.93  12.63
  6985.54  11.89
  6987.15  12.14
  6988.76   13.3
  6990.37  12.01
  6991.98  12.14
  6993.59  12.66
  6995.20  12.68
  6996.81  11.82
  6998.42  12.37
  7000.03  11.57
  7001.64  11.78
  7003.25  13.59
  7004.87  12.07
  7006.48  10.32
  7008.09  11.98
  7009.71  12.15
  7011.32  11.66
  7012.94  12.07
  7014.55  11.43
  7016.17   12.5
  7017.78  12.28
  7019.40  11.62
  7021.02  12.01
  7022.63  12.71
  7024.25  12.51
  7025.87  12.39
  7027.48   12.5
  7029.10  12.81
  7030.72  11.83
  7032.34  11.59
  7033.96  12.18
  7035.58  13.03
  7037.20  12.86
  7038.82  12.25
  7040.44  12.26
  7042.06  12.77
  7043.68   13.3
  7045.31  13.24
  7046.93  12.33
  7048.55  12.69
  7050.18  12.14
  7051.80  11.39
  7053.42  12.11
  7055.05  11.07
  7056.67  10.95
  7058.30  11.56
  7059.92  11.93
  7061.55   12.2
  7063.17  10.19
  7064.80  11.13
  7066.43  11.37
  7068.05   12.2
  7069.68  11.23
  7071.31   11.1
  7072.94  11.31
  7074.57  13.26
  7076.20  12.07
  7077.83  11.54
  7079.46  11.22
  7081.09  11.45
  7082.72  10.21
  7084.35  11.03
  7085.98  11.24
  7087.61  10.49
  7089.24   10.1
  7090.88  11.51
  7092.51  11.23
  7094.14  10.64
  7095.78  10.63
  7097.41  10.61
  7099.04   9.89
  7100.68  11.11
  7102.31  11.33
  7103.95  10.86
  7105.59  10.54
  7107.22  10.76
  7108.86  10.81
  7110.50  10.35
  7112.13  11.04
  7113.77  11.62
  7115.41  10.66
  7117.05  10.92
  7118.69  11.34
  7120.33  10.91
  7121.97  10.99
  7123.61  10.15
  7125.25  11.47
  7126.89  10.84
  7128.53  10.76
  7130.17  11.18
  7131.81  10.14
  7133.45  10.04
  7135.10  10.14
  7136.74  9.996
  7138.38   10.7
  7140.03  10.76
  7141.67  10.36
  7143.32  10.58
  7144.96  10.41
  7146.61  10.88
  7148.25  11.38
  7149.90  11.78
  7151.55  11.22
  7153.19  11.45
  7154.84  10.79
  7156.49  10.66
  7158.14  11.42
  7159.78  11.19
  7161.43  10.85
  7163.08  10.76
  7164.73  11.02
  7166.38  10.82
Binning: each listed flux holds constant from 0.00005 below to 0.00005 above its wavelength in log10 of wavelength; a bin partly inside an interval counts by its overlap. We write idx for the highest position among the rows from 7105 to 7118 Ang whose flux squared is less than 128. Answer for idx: 7117.05 Ang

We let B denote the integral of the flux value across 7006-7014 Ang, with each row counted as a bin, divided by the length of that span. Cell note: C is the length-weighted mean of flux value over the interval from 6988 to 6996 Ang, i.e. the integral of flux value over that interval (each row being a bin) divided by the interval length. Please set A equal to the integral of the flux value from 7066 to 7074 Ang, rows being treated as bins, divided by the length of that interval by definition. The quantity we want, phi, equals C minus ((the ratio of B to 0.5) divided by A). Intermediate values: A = 11.5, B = 11.7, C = 12.6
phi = 10.5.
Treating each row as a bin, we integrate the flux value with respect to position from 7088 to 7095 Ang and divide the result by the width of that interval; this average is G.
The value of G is 10.84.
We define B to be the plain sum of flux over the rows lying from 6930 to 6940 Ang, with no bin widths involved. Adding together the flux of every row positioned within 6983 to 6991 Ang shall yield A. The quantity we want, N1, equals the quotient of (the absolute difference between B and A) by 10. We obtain 0.9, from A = 62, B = 71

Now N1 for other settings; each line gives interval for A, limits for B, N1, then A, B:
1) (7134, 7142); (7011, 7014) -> 2.8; 52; 24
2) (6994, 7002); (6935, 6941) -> 1.3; 60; 47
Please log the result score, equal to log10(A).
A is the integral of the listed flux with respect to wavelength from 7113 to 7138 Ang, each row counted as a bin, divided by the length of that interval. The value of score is 1.03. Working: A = 10.7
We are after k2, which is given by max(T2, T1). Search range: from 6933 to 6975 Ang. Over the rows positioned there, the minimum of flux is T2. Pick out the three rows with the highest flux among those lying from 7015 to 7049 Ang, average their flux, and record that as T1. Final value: 13.2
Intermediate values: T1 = 13.2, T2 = 11.03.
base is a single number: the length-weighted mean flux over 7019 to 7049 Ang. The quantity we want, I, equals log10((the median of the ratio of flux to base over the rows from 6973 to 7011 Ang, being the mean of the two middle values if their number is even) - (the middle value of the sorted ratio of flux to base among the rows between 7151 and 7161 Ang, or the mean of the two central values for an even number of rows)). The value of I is -1.17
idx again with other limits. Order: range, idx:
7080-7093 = 7092.51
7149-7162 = 7161.43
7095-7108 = 7107.22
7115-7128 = 7126.89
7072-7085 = 7084.35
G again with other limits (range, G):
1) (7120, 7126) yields 10.87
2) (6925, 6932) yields 11.91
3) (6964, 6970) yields 11.76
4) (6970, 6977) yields 11.39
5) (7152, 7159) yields 11.10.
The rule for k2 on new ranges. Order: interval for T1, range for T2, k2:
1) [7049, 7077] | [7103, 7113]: 12.6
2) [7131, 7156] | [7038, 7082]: 11.5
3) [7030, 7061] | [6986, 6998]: 13.2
